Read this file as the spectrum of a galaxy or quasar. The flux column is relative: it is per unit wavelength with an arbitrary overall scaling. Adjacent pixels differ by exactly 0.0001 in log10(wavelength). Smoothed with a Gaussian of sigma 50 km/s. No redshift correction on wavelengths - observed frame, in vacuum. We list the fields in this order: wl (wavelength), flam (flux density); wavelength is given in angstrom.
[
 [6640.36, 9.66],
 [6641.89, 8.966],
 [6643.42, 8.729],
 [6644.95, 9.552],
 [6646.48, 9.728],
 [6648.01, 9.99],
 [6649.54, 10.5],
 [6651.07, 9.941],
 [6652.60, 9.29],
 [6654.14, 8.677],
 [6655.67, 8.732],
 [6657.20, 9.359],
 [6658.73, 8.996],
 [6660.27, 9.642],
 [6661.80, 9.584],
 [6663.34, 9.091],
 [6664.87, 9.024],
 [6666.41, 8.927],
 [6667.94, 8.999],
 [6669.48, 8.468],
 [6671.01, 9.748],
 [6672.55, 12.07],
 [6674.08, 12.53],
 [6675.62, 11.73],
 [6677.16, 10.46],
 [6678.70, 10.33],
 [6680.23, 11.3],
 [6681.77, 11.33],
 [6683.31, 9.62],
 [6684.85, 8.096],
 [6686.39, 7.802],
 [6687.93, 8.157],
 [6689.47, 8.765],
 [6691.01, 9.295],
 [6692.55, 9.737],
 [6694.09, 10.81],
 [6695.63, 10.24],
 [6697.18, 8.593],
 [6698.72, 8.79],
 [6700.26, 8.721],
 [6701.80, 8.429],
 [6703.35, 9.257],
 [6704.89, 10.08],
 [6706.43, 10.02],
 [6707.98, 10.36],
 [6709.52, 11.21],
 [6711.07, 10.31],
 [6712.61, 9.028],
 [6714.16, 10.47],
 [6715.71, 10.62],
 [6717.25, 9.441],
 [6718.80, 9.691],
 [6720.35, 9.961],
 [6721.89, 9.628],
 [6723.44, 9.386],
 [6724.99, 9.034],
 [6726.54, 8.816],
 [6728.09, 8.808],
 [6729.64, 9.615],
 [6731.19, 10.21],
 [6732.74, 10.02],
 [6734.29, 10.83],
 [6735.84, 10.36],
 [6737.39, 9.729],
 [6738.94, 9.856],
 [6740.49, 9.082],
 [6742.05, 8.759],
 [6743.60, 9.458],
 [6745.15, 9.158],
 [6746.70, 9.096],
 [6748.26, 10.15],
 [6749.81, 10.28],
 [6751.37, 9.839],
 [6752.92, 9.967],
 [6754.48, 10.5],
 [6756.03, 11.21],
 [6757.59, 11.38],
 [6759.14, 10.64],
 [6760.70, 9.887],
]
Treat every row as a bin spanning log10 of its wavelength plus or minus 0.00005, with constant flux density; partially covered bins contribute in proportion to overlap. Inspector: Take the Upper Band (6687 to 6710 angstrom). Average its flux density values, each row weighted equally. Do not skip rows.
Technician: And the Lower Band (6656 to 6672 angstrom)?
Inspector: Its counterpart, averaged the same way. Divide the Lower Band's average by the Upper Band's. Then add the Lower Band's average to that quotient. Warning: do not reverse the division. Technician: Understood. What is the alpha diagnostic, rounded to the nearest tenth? 10.2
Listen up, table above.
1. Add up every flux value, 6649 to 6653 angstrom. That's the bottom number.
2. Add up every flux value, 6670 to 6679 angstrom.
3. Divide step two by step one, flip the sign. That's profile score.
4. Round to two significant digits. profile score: -2.2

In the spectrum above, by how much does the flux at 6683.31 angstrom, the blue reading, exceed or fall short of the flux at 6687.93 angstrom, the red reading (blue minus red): 1.5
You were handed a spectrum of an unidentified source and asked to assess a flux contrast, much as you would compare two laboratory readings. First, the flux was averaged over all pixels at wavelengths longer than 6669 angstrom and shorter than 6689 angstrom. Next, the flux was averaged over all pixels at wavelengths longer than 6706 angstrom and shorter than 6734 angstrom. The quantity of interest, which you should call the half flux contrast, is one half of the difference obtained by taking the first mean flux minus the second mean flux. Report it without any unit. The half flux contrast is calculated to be 0.2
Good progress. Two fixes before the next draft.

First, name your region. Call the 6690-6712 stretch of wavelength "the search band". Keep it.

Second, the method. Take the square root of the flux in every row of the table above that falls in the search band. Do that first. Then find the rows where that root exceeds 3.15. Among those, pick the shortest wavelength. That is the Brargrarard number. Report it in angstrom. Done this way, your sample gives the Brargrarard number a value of 6694.09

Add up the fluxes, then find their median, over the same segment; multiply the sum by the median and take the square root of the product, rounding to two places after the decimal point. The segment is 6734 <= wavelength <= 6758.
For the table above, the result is 39.78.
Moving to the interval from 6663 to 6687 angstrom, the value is 39.30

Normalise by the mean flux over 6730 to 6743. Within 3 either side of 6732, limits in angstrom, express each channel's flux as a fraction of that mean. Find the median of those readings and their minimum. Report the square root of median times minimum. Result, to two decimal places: 1.00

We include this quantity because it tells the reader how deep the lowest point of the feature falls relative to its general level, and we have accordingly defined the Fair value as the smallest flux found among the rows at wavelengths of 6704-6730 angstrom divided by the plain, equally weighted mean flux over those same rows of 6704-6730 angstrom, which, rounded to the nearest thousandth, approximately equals 0.899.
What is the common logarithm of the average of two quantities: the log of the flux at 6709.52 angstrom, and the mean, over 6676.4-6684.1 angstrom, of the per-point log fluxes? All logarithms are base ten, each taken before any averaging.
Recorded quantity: 0.016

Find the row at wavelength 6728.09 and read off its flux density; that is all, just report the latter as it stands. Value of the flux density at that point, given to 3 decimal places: 8.808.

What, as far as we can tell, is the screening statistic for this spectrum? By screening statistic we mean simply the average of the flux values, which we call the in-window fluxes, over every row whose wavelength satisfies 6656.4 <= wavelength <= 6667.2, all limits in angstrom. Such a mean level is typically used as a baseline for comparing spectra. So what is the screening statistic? 9.2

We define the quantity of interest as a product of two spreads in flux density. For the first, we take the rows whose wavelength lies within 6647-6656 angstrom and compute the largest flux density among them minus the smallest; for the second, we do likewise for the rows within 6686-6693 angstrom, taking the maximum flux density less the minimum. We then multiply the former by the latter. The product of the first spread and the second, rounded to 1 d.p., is 3.5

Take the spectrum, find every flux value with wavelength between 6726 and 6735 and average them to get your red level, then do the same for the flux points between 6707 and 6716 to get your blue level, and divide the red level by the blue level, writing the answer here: 0.94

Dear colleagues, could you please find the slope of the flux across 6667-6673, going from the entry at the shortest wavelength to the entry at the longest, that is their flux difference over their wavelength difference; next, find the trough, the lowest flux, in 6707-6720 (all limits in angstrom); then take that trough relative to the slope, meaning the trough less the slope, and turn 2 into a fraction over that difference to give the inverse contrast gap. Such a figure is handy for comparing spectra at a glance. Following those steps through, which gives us 0.239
